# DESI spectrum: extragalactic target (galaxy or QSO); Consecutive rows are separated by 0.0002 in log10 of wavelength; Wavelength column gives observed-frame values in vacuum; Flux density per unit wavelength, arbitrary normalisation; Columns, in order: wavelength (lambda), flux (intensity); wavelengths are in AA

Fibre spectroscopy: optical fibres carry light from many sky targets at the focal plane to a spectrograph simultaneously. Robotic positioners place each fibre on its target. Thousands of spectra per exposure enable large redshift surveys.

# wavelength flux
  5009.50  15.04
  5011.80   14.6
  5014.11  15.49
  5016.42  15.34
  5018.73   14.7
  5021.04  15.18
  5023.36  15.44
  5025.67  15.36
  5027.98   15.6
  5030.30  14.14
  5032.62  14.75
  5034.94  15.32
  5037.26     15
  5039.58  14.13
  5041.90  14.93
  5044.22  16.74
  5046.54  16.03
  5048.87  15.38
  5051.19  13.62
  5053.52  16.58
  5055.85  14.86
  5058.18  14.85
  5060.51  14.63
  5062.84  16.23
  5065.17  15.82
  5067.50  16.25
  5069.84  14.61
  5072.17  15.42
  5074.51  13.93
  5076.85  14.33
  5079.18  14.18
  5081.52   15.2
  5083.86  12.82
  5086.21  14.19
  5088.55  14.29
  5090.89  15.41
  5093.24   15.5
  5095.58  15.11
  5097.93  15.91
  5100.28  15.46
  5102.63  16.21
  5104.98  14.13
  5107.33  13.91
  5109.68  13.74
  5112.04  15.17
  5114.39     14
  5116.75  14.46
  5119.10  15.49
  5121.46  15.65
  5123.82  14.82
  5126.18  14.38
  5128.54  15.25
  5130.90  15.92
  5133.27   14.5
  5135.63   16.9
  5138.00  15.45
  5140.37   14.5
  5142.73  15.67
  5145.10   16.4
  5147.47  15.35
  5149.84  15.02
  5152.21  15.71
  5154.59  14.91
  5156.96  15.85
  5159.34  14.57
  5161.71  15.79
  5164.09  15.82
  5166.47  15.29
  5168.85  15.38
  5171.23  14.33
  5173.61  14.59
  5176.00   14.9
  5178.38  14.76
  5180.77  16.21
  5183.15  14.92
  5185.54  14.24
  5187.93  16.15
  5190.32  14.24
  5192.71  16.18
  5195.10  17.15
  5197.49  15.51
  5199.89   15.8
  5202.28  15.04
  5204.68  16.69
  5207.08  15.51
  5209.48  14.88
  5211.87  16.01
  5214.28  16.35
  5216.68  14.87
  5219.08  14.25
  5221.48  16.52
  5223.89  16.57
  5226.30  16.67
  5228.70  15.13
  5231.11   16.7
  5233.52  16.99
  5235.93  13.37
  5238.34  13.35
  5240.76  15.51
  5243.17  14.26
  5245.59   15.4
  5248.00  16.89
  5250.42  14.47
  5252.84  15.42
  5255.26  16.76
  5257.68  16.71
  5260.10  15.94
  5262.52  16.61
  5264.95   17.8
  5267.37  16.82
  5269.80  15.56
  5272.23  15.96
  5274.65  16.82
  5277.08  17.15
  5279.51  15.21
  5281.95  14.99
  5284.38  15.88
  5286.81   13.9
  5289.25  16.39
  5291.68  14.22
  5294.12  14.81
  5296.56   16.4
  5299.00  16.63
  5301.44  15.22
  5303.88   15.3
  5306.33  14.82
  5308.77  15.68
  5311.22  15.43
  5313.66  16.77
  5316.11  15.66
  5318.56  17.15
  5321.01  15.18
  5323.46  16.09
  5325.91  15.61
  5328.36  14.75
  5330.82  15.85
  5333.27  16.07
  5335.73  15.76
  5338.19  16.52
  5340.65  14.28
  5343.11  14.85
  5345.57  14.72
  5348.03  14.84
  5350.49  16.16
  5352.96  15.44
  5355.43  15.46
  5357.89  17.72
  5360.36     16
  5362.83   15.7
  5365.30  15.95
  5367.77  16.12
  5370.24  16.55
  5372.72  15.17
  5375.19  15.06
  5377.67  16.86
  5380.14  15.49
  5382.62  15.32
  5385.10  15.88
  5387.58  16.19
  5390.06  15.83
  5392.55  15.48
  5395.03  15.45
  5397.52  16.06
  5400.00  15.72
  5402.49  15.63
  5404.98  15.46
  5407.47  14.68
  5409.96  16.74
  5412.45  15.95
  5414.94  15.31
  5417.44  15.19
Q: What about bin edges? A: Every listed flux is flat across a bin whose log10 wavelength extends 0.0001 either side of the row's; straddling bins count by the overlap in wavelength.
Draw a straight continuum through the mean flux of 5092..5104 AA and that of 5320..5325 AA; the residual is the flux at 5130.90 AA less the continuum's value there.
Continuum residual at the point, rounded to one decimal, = 0.3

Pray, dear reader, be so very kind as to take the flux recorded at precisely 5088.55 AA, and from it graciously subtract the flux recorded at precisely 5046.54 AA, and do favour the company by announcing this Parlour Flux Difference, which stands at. -1.7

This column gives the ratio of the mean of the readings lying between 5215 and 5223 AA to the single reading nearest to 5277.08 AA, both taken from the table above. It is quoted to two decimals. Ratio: 0.89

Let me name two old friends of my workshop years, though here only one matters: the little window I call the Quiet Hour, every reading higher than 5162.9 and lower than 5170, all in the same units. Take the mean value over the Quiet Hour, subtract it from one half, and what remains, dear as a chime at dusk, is -15.0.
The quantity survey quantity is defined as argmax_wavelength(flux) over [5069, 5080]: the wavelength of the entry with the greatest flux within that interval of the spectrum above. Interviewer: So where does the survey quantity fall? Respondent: 5072.17 AA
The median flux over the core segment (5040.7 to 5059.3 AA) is 15.2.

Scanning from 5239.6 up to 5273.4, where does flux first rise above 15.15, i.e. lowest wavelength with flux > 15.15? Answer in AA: 5240.76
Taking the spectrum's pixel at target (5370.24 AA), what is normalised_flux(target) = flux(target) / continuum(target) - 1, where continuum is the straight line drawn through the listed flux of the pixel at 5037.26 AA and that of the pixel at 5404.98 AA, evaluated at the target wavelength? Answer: 0.07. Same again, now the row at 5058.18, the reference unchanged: -0.01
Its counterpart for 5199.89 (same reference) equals 0.04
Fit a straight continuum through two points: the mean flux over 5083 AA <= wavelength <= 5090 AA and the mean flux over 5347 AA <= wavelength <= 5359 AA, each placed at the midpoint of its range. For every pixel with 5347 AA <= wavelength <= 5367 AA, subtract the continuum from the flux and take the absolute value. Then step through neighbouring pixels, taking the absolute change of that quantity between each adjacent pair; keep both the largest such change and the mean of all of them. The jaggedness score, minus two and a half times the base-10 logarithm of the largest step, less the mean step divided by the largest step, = -0.97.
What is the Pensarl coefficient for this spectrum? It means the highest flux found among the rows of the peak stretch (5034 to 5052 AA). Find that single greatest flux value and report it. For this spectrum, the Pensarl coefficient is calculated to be 16.74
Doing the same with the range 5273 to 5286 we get 17.15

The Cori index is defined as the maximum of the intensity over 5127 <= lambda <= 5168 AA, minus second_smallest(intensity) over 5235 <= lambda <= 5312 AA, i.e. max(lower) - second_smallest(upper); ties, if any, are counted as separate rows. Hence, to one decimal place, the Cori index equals 3.5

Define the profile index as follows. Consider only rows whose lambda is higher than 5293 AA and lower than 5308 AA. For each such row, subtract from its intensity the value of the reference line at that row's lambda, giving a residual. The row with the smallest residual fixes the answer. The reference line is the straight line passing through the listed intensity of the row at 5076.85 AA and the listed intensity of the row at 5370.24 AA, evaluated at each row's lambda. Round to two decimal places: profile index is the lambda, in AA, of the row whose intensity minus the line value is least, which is 5306.33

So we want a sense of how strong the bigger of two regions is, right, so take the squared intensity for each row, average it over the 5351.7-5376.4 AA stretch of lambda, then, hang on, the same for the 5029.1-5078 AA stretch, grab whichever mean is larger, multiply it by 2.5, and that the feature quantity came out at 635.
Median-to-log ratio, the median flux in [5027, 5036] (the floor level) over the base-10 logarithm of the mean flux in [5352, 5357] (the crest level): 12.6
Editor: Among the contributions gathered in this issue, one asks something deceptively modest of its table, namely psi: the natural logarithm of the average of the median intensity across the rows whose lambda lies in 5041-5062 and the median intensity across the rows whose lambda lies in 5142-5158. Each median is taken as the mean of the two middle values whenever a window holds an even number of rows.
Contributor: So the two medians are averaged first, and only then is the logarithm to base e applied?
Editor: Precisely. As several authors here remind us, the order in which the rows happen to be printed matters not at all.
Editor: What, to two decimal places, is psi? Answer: 2.73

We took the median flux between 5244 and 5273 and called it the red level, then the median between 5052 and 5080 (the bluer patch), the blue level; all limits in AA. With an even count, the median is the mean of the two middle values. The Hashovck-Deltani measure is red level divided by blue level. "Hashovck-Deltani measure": 1.10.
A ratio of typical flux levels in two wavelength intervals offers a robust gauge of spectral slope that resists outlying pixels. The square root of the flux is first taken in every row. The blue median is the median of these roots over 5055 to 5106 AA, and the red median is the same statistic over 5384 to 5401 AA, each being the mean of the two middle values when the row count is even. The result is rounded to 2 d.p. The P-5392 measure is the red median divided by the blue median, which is 1.03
